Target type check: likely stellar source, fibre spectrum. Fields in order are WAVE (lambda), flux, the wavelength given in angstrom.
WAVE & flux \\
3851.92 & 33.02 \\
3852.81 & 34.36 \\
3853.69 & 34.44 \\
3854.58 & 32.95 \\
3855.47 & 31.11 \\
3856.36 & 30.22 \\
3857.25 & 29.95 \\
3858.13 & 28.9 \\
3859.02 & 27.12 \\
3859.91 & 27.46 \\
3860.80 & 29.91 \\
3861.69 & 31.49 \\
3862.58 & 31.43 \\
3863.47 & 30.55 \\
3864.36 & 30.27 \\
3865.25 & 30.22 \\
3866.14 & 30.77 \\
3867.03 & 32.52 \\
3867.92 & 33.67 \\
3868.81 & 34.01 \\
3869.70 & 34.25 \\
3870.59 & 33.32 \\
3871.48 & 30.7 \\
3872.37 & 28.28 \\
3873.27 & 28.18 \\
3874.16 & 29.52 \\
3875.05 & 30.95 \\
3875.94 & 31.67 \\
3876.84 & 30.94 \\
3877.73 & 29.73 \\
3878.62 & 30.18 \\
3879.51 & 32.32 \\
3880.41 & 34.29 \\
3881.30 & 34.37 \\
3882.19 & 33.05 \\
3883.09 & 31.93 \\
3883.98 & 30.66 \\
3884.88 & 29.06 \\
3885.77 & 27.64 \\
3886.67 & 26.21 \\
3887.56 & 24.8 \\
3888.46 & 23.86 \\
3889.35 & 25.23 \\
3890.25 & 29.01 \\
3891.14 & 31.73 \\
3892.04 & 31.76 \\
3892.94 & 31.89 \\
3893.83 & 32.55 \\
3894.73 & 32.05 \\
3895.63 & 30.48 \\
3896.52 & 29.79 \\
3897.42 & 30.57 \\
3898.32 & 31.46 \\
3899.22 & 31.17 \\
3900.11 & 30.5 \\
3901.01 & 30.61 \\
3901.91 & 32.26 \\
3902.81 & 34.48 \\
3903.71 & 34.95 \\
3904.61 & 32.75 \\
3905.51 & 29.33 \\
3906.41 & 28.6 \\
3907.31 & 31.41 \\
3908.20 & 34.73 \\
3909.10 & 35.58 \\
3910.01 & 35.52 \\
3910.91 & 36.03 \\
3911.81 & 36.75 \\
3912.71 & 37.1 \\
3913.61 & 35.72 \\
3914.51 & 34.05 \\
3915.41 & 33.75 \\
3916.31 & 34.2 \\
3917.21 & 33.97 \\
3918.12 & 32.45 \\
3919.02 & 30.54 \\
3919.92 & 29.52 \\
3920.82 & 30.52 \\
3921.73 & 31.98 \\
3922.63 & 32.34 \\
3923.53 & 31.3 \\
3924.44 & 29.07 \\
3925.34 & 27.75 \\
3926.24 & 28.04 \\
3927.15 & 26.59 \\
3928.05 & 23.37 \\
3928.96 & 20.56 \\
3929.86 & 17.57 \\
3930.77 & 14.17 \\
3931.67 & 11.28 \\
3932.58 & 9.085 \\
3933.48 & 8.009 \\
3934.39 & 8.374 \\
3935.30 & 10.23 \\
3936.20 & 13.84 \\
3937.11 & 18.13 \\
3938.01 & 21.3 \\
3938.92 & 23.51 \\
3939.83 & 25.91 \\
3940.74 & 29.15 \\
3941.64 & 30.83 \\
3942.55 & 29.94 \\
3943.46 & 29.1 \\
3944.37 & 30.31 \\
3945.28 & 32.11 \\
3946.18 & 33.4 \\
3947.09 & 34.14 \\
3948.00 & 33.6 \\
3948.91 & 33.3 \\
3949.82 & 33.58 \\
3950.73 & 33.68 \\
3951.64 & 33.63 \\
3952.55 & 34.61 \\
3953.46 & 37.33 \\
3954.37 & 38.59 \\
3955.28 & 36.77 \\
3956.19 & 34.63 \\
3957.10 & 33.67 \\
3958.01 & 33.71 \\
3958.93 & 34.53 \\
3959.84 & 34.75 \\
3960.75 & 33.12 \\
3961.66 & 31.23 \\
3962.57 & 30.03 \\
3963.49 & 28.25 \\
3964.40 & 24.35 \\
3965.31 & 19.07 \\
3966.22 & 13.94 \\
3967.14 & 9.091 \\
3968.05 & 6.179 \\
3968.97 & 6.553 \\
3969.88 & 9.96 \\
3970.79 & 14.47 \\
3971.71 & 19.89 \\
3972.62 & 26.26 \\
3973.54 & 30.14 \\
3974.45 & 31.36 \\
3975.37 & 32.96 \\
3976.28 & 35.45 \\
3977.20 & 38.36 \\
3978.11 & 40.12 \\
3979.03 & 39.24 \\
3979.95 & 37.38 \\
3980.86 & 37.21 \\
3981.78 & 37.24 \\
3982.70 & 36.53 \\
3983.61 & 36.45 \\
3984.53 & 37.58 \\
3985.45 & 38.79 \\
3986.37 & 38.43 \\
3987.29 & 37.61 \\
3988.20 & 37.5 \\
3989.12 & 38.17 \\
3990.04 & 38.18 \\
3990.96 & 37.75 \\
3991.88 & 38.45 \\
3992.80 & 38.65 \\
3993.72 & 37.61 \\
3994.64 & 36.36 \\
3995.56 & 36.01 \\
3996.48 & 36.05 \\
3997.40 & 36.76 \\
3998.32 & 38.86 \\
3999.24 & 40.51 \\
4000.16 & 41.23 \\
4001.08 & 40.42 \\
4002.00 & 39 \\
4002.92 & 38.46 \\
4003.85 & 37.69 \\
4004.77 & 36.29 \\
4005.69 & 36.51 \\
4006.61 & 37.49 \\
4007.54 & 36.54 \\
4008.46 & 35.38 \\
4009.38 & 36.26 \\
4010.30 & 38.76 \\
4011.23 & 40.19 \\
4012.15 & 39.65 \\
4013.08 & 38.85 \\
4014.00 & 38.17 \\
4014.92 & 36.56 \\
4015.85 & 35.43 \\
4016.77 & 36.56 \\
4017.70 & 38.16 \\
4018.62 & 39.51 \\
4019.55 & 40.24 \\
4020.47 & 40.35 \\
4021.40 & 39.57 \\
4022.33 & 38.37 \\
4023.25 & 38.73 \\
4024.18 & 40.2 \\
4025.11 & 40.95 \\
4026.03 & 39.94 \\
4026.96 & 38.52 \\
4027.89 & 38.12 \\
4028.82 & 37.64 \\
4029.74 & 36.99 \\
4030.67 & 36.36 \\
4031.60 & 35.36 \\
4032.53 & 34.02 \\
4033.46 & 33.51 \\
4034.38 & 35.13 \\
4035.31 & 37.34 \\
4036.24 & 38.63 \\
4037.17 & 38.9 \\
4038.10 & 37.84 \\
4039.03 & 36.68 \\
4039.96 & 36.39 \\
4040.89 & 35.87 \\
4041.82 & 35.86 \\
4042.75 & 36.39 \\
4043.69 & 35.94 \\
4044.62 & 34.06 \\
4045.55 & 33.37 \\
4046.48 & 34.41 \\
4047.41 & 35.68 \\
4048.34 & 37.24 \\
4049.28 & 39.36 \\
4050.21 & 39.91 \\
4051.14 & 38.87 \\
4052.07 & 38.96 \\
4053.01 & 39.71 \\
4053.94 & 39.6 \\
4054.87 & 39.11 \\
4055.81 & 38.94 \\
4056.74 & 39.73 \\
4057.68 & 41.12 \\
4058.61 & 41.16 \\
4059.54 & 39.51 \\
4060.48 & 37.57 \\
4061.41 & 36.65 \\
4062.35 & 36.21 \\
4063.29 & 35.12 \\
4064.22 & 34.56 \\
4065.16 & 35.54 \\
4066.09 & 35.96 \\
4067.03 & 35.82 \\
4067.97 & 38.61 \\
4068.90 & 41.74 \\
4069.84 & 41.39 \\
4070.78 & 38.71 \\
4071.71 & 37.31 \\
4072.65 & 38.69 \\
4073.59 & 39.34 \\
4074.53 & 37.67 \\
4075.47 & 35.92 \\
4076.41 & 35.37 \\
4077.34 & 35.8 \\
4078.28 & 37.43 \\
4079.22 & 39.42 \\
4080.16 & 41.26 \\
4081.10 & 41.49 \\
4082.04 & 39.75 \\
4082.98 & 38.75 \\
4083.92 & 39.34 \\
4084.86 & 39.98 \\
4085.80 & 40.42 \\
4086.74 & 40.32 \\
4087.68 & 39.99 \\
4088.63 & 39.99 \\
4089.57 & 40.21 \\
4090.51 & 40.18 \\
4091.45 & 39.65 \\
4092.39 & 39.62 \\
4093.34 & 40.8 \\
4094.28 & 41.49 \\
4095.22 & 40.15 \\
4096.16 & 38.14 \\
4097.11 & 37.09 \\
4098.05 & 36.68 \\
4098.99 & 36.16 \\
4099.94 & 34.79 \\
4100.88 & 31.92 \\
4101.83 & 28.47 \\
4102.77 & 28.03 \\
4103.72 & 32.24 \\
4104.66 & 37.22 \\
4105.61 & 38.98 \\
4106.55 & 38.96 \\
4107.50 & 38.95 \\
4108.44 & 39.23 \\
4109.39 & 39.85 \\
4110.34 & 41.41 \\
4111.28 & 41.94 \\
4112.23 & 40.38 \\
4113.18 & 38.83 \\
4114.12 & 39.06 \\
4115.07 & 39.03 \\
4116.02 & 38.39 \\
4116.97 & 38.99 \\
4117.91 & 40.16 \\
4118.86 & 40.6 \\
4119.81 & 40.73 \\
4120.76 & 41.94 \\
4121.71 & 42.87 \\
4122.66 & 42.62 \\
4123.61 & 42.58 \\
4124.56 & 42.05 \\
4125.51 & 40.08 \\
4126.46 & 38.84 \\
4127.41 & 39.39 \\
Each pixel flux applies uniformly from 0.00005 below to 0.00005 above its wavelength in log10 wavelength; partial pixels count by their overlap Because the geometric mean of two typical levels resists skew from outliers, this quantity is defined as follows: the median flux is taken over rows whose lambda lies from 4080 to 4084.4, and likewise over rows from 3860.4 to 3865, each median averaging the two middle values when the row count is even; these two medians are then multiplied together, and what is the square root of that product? 35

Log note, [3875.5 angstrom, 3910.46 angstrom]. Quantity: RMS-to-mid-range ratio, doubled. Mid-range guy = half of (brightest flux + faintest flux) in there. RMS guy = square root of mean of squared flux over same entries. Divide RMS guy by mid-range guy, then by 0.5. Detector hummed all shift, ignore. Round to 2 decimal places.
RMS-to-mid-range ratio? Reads 2.09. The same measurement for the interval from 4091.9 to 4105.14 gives 2.08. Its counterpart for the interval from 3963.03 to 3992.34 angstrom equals 2.74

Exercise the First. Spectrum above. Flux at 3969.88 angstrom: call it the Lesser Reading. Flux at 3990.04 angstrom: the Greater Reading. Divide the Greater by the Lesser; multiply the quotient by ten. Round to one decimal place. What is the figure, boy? 38.3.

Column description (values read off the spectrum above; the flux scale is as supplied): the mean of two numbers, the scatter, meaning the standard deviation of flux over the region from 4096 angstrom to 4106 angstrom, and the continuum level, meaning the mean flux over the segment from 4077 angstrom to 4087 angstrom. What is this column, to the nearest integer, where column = 22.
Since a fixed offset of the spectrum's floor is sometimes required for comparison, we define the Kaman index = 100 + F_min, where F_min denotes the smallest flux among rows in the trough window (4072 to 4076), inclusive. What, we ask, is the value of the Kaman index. 136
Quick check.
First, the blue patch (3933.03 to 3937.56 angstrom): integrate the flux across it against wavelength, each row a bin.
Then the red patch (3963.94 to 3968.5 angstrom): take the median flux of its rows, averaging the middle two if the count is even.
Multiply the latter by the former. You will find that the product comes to 740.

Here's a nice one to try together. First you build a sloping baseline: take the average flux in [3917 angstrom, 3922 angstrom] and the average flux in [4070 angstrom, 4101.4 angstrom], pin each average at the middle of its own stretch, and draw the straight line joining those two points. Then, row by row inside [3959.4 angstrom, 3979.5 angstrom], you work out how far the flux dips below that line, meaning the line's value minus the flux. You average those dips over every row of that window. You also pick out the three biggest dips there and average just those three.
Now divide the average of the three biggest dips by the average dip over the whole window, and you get 3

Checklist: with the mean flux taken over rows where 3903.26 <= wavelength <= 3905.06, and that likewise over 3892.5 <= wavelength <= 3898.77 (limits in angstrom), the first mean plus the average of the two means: 66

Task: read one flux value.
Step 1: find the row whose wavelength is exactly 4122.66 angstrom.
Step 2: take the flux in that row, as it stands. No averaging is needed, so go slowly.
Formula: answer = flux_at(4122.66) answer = 42.62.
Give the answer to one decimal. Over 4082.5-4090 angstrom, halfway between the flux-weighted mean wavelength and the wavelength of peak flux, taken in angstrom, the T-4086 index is 4086.0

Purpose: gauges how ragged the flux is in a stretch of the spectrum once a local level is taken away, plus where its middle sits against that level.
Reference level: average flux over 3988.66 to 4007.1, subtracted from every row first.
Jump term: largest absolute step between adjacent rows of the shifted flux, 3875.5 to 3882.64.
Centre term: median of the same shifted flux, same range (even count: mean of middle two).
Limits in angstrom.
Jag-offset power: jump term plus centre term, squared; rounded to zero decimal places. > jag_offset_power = 15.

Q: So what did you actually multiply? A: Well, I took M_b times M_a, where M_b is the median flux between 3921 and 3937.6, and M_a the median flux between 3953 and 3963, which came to 668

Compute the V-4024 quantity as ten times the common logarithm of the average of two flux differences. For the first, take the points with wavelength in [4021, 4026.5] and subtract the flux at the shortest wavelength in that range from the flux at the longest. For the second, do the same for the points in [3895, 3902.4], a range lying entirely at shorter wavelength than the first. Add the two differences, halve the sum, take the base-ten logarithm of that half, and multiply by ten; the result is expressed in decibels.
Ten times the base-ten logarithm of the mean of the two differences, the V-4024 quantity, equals 0.3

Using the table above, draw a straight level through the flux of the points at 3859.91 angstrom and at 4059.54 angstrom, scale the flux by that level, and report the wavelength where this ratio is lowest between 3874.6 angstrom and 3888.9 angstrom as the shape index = 3888.46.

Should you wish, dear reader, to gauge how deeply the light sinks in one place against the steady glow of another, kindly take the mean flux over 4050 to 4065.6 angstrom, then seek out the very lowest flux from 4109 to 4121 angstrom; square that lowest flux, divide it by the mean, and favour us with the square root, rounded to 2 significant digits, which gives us 6.2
